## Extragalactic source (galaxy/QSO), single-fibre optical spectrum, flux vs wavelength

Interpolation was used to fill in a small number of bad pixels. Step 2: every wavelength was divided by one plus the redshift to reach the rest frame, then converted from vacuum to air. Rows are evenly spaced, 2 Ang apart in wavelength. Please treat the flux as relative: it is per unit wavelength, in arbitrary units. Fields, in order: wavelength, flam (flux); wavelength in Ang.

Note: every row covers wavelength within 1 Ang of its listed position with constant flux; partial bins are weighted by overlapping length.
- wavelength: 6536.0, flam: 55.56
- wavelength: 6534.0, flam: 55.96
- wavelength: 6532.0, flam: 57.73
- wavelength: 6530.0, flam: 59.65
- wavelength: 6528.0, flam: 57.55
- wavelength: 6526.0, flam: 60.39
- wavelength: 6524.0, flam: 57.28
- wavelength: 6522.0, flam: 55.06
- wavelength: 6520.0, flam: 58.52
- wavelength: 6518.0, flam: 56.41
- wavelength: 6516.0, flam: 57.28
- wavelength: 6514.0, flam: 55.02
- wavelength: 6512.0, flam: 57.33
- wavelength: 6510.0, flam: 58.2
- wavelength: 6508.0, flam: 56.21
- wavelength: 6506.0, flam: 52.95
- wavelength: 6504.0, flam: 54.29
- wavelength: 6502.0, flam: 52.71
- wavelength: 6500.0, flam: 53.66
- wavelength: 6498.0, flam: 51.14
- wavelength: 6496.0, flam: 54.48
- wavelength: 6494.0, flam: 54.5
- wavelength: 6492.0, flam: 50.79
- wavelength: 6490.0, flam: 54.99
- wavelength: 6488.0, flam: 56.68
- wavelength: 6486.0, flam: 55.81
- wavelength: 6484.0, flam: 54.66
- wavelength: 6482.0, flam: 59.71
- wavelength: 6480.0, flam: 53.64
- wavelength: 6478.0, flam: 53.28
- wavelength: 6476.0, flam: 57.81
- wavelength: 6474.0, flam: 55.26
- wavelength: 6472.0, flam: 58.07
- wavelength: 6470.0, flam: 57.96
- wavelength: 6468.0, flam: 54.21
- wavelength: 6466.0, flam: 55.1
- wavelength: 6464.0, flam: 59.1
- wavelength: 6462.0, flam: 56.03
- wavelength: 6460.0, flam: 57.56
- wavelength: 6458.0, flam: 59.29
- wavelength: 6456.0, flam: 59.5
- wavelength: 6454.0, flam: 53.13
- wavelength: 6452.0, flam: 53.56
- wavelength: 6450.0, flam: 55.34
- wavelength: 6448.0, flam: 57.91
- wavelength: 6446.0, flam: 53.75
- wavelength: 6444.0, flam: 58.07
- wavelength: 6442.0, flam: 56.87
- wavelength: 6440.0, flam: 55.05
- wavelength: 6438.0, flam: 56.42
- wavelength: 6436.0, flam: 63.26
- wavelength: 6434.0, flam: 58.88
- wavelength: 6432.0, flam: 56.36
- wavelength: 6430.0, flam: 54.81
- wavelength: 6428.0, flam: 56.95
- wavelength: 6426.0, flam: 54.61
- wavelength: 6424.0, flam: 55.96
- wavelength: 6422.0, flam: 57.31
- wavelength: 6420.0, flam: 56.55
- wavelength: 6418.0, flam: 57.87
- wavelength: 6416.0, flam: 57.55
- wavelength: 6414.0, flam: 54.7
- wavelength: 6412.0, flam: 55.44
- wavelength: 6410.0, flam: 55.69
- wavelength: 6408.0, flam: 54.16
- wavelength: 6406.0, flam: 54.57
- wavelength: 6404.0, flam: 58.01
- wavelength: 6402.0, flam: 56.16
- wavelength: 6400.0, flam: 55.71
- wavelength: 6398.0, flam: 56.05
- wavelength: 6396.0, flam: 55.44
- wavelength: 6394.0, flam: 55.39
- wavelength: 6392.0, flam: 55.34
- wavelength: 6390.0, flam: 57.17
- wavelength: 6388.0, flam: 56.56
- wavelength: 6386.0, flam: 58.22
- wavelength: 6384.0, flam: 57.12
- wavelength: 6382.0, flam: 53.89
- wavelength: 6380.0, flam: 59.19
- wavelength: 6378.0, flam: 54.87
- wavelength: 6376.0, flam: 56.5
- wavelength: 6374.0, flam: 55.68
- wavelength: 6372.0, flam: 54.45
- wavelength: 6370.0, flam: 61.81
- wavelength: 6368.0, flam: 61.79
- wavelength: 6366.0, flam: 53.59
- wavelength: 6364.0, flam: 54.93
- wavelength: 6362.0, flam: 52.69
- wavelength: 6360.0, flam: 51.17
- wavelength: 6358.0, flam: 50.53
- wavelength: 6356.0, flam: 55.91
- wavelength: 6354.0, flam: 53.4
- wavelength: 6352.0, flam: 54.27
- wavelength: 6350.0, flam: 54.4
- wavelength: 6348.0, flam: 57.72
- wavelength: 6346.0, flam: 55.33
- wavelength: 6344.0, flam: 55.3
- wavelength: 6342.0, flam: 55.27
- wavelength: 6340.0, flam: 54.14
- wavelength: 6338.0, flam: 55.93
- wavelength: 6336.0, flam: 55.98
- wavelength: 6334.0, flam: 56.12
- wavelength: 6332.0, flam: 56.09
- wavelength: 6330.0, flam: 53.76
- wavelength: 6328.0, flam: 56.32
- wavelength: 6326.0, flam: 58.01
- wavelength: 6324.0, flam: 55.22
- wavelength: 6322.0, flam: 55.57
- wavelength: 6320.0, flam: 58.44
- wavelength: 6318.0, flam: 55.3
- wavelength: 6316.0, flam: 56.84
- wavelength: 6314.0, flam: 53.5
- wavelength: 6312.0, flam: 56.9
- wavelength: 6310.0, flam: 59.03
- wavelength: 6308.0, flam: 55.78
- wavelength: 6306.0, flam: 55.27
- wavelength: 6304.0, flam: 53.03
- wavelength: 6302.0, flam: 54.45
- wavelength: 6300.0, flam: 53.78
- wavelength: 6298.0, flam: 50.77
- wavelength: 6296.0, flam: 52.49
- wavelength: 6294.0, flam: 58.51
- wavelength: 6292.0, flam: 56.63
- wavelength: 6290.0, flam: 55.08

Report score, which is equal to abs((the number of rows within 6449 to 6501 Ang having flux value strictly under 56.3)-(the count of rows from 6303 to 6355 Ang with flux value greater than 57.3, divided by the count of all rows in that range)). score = 16.8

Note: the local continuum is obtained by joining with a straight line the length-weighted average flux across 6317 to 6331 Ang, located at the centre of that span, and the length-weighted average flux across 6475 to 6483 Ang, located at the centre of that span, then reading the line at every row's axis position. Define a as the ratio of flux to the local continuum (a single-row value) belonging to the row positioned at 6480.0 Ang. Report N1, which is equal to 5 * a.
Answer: 4.8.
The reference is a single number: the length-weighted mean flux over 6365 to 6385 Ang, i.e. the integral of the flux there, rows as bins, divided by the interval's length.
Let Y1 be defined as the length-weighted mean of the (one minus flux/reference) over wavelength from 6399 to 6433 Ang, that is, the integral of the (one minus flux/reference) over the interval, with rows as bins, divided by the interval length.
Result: 0.015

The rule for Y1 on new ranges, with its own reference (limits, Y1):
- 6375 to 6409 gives 0.013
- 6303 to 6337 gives 0.016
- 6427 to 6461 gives 0.000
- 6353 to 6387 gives 0.022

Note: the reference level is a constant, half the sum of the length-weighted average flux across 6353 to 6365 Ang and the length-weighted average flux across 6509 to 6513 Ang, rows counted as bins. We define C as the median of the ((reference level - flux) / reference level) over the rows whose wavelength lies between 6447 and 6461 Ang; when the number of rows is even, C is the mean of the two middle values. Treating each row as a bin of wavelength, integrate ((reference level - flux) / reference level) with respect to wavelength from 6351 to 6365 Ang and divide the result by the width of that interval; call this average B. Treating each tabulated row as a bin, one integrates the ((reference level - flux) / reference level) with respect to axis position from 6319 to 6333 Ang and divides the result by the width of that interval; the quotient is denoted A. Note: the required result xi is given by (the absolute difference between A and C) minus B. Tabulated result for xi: -0.015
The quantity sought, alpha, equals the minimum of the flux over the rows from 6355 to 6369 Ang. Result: 50.53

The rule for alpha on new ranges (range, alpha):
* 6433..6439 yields 56.42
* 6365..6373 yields 53.59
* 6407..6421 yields 54.16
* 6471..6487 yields 53.28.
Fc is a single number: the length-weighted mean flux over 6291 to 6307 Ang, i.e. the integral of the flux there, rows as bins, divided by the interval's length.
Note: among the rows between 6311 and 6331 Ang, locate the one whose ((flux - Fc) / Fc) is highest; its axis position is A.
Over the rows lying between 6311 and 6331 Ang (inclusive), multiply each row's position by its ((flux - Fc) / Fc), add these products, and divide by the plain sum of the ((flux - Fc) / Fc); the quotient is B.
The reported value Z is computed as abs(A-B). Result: 0.6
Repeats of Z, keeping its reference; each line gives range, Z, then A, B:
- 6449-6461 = 1.8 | 6456.0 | 6457.8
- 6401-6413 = 1.6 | 6404.0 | 6405.6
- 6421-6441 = 3.7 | 6436.0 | 6432.3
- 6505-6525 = 3.4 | 6520.0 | 6516.6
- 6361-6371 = 0.1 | 6370.0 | 6369.9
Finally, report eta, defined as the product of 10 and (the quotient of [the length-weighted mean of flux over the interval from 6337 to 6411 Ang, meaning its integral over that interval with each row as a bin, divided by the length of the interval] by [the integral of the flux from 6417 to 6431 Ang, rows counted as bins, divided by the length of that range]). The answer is 9.9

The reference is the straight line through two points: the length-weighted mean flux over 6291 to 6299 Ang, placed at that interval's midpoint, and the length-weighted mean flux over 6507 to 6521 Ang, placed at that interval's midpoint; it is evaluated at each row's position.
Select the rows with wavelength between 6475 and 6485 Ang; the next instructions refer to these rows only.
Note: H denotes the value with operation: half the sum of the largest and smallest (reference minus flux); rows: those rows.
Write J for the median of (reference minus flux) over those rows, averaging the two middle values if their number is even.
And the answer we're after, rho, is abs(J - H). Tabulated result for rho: 1.9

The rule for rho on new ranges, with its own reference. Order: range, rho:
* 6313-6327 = 0.5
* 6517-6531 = 0.2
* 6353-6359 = 0.2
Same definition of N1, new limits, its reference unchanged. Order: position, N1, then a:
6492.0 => 4.5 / 0.91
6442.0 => 5.1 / 1.01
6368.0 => 5.5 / 1.10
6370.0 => 5.5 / 1.10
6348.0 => 5.1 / 1.03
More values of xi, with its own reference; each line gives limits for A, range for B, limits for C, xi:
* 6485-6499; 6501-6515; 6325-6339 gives 0.033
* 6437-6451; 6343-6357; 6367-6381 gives 0.001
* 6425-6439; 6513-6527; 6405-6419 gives 0.065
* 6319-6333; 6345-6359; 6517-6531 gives 0.008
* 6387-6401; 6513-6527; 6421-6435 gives 0.038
